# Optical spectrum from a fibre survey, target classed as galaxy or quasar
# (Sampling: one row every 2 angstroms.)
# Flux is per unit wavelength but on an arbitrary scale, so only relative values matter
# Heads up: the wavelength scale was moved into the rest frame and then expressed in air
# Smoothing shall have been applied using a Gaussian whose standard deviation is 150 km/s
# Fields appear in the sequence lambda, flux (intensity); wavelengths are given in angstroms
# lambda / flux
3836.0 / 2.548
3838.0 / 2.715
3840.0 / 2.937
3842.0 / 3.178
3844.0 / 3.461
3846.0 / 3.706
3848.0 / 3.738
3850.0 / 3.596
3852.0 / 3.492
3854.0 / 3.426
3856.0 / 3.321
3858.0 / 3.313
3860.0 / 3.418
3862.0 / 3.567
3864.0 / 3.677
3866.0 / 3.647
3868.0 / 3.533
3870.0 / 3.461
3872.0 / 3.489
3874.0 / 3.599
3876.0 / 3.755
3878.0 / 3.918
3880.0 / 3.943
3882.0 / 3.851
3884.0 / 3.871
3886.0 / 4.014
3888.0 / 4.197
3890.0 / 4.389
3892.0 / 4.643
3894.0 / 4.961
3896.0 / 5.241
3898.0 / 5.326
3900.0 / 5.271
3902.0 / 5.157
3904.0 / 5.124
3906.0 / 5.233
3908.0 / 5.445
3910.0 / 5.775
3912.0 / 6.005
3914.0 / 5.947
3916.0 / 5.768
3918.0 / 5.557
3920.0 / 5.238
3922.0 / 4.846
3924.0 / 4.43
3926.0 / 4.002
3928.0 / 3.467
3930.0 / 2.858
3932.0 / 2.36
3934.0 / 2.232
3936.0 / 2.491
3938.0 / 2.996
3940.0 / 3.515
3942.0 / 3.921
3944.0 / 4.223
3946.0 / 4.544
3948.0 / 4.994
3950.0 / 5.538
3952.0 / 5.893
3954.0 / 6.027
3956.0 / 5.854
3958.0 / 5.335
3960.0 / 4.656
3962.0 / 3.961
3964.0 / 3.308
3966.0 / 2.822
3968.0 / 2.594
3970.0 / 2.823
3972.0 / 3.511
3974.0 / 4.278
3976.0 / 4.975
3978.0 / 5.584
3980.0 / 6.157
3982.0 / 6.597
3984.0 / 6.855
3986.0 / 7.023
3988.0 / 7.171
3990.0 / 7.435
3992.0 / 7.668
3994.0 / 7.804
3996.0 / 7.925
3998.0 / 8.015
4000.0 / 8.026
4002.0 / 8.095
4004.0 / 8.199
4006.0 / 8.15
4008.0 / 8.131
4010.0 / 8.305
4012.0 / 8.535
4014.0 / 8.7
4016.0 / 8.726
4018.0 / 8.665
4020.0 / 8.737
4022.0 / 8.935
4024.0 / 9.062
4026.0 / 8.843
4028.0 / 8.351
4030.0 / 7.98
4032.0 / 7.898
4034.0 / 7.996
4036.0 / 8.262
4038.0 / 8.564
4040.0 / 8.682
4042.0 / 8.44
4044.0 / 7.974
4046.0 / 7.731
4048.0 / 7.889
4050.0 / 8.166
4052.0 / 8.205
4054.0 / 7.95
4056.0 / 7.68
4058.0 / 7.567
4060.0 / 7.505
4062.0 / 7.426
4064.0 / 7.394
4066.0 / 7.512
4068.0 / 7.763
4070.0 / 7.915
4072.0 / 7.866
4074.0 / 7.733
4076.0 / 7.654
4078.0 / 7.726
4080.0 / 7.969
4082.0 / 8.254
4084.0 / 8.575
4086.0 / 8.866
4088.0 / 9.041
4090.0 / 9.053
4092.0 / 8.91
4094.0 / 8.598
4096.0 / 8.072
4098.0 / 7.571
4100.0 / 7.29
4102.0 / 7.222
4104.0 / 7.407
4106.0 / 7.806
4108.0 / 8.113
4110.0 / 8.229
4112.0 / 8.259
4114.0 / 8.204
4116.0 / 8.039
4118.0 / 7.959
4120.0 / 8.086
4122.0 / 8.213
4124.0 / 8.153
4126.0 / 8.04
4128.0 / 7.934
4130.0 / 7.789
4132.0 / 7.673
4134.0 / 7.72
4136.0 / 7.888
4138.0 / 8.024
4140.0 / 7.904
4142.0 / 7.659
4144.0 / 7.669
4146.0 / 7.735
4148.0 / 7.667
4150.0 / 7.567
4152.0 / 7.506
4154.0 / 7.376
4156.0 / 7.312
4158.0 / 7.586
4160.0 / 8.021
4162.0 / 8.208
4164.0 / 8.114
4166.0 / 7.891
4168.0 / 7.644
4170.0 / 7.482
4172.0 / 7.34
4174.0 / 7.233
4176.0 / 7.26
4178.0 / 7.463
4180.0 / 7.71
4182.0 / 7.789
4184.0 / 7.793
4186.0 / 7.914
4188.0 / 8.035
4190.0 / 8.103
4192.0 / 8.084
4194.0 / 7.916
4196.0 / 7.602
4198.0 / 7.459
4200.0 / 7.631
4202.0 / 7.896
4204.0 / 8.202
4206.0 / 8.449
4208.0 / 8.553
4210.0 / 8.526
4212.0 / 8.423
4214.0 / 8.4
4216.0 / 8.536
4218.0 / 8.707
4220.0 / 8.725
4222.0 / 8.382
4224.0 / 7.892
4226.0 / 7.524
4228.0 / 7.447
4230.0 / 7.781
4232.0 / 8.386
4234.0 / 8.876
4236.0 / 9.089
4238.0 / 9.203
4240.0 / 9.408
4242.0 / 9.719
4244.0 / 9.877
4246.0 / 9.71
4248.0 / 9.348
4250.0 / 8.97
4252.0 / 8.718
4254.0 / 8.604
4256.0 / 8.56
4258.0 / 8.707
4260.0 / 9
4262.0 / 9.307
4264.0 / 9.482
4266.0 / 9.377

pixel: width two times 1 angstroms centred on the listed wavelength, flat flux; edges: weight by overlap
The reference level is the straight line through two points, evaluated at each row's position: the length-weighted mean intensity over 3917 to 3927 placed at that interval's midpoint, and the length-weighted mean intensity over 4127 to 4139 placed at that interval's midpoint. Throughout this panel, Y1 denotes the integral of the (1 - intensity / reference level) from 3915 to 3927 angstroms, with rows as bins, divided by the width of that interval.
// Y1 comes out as -0.04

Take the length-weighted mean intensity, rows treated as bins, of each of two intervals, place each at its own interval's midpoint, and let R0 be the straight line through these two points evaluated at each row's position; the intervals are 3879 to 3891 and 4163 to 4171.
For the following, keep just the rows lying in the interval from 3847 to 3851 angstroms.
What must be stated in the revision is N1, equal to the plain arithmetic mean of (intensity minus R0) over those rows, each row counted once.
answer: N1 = 0.1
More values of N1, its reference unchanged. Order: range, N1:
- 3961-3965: -1.4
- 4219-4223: 0.1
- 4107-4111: 1.2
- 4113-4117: 1.0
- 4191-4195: -0.1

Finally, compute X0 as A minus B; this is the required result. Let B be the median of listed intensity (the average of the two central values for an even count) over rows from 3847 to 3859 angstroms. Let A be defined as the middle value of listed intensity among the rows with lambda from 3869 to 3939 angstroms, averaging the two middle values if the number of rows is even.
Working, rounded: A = 4.4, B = 3.5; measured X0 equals 0.9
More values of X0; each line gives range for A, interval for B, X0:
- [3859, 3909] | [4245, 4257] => -4.9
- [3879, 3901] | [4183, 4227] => -3.7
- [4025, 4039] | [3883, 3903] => 3.5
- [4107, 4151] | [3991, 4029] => -0.4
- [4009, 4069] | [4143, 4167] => 0.5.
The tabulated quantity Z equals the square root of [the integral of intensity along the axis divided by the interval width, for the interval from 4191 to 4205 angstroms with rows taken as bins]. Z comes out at 2.80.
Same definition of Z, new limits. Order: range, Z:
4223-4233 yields 2.79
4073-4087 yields 2.85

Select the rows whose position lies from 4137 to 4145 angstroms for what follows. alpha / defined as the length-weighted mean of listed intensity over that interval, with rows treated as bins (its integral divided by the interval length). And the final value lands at 7.8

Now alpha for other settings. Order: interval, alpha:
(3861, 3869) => 3.6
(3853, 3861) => 3.4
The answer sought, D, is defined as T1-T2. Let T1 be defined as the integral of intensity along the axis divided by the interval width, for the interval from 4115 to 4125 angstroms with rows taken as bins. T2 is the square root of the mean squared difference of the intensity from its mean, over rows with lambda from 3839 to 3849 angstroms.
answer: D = 7.8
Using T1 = 8.09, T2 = 0.31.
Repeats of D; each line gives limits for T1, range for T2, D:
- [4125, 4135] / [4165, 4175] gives 7.6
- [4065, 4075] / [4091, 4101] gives 7.2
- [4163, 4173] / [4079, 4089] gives 7.3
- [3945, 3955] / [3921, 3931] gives 4.7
